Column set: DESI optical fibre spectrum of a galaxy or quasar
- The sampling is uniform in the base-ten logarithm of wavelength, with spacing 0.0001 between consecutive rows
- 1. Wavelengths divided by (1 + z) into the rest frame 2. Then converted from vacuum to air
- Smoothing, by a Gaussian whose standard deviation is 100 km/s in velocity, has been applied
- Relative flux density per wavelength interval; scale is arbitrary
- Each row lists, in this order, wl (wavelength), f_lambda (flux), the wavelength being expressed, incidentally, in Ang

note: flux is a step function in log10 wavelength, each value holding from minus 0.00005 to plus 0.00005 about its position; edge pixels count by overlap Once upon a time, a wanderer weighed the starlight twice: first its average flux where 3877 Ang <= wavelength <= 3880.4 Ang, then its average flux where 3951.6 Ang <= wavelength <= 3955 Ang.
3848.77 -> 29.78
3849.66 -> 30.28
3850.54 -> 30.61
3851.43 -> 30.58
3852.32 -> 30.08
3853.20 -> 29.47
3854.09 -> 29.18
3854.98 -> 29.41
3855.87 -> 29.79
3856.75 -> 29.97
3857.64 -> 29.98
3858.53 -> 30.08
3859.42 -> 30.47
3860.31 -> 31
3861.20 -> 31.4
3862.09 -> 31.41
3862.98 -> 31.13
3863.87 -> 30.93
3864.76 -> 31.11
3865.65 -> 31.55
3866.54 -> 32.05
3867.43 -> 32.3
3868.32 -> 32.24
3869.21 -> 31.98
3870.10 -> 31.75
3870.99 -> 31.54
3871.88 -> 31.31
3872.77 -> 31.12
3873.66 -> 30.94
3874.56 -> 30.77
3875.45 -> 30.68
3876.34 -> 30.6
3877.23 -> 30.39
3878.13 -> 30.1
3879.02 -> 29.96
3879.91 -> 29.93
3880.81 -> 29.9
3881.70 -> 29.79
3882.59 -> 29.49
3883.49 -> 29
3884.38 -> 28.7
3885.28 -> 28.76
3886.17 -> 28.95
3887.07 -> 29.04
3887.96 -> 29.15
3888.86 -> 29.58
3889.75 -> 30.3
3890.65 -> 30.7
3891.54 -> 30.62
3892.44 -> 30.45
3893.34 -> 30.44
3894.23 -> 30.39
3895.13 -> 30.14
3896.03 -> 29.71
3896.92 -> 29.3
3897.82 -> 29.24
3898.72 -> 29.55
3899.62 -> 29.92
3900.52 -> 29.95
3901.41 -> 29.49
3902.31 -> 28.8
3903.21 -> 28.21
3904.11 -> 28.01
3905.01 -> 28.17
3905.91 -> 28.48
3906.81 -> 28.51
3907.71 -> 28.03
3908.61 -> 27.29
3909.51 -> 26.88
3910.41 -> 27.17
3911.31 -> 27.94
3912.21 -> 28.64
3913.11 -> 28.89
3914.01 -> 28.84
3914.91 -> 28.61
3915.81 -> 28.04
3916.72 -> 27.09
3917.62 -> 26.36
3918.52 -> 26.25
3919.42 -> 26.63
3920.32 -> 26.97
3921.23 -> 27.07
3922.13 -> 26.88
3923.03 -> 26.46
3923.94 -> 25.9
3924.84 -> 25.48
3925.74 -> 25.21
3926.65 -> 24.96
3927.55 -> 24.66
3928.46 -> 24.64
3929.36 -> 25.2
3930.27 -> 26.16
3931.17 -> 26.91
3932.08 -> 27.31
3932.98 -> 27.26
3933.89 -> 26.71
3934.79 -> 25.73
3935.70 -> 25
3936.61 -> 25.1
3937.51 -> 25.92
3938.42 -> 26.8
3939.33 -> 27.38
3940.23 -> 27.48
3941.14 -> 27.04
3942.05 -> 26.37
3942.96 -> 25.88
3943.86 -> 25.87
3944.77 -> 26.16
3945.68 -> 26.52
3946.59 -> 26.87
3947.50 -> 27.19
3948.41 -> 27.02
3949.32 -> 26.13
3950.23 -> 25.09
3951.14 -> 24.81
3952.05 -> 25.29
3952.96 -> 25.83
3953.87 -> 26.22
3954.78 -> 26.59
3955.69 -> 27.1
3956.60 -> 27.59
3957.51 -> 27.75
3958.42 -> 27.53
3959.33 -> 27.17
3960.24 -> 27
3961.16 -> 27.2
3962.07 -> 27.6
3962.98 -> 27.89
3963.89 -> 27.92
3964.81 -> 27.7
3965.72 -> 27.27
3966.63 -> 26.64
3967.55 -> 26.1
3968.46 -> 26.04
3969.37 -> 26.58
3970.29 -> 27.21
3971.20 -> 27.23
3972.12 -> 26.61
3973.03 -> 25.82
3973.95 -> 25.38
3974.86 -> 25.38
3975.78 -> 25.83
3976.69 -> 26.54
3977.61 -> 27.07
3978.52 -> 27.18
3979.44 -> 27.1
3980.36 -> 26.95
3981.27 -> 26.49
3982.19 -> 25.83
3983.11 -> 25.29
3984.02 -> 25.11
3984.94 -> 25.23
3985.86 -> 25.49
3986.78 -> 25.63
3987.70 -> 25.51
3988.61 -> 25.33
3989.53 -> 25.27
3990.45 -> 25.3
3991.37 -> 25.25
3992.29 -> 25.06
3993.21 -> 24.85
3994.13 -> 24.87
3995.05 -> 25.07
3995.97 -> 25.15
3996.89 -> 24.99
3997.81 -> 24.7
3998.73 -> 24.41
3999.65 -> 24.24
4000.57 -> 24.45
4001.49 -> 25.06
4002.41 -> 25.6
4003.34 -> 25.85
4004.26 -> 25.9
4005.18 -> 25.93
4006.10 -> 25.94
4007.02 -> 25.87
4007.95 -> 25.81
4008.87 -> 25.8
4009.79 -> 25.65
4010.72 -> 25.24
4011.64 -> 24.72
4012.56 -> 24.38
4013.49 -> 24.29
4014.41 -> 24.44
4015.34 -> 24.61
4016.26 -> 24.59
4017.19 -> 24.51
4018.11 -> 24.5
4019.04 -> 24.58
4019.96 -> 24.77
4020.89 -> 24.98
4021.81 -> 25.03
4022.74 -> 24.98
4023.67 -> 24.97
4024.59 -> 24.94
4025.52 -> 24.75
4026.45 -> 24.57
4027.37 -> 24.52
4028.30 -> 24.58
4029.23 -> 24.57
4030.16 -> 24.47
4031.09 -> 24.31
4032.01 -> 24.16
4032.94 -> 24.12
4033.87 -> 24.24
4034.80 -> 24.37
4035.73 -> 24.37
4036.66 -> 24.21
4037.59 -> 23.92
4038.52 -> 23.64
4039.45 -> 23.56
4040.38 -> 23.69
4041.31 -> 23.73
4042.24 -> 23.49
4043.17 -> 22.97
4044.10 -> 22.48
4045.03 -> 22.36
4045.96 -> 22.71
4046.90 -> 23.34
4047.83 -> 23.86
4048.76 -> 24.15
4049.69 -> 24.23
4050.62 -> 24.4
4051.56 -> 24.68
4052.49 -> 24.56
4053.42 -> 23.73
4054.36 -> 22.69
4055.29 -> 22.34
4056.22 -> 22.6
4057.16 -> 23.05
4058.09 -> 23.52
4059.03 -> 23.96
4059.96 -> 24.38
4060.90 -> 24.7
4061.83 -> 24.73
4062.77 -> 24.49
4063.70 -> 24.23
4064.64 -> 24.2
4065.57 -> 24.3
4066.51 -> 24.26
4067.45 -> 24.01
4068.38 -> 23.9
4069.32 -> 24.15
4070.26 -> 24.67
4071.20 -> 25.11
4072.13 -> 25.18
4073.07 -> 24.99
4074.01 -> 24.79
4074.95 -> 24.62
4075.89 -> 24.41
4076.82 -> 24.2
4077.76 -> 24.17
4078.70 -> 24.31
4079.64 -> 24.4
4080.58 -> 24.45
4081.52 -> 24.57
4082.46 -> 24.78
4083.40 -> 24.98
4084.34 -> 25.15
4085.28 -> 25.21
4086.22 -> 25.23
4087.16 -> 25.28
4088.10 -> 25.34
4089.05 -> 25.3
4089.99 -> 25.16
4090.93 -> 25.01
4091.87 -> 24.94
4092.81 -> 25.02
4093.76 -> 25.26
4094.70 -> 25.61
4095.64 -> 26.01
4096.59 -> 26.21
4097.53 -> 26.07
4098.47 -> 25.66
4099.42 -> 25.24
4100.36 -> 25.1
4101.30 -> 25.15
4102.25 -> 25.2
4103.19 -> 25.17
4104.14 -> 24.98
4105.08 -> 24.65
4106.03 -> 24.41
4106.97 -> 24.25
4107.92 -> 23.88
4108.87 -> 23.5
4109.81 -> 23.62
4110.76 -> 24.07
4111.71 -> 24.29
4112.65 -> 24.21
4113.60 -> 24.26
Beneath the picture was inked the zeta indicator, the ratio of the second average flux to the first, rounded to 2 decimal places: 0.86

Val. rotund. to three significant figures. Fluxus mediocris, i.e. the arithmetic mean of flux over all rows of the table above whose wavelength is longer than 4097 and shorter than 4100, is 25.7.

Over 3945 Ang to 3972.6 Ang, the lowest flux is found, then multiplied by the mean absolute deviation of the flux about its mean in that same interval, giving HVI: 16.2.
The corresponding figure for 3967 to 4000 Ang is 17.1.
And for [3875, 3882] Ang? 8.7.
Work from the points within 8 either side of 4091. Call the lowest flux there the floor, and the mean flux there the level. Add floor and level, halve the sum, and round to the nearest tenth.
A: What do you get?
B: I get 25.2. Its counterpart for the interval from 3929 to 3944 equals 25.7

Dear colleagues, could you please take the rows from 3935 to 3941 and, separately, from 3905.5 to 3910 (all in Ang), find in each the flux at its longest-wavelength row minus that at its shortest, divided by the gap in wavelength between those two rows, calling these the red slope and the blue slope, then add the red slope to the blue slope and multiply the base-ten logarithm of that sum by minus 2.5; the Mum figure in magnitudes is 2.5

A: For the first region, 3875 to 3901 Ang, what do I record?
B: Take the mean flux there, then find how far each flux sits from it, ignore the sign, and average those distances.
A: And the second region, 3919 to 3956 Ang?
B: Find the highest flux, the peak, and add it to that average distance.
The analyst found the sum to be 28.0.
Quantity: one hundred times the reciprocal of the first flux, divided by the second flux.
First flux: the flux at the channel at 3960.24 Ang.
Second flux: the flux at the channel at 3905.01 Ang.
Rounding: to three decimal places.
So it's 0.131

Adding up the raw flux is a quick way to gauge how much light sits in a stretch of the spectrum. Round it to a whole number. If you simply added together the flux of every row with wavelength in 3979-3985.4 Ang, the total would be 182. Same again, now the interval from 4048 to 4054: 146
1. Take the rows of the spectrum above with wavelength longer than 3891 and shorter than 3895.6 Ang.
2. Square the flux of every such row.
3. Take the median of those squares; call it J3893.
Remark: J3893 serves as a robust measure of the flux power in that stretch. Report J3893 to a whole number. 927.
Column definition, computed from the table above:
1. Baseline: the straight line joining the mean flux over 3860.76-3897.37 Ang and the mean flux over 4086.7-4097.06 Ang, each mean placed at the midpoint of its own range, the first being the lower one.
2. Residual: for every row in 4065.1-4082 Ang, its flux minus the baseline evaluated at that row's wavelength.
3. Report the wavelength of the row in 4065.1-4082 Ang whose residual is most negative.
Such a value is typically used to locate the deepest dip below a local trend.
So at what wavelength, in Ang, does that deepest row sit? 4068.38 Ang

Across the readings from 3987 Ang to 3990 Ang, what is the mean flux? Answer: 25.4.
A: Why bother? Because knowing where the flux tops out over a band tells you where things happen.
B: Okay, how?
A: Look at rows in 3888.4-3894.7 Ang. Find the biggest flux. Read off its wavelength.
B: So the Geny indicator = 3890.65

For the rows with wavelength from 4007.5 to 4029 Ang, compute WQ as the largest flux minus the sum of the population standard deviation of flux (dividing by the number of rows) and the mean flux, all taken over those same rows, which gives 0.55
